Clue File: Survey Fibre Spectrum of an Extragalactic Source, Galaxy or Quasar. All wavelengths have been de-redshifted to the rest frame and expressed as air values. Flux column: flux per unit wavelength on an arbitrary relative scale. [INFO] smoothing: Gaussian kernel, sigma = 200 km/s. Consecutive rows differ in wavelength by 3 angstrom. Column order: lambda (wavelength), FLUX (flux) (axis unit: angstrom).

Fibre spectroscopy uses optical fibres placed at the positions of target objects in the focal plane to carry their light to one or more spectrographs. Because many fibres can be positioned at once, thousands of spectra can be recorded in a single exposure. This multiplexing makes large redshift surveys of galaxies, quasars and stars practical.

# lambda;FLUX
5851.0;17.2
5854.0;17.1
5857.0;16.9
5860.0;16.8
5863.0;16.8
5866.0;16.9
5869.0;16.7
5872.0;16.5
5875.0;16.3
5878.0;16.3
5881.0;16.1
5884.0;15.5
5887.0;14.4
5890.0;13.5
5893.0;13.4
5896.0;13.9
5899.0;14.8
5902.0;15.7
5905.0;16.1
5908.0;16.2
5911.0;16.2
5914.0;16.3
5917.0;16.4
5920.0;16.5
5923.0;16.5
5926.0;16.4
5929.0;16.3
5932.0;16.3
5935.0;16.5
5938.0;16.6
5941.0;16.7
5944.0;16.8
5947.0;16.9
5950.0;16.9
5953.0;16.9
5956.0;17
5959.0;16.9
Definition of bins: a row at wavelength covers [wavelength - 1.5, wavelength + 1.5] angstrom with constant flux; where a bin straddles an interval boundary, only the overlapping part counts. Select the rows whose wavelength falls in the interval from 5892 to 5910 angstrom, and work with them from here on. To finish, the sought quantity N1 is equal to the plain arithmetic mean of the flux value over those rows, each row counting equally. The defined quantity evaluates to 15.0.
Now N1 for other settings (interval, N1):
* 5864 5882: 16.5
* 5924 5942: 16.5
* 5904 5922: 16.3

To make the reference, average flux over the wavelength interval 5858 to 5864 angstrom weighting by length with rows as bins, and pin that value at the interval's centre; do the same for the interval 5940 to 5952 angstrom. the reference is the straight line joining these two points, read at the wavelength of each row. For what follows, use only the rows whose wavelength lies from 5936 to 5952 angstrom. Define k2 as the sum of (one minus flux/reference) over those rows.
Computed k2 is 0.016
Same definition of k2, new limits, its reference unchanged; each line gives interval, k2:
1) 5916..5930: 0.121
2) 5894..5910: 0.440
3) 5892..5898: 0.377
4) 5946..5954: -0.012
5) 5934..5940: 0.033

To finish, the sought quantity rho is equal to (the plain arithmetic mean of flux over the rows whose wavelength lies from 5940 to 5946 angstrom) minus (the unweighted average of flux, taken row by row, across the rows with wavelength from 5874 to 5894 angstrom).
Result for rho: 1.68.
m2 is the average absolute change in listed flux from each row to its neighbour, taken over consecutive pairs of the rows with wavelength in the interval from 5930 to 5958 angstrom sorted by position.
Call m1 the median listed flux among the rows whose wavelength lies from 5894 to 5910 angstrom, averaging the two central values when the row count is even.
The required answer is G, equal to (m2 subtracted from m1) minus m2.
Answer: 15.5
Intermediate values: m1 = 15.7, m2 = 0.0875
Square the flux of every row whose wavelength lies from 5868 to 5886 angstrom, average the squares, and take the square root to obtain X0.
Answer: 16.2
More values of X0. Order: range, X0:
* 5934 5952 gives 16.7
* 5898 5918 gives 16.0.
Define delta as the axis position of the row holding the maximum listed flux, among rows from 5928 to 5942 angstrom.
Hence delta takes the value 5941.0 angstrom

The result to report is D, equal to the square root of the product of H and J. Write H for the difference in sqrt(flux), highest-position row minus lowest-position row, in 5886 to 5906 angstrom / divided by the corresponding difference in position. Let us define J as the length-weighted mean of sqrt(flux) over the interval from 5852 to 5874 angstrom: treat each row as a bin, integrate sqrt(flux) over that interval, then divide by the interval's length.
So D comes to 0.22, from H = 0.012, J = 4.10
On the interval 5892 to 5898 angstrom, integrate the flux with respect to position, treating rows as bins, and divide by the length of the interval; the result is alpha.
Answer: 13.8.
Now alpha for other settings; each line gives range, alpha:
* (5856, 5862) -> 16.8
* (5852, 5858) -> 17.0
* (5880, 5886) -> 15.7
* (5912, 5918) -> 16.3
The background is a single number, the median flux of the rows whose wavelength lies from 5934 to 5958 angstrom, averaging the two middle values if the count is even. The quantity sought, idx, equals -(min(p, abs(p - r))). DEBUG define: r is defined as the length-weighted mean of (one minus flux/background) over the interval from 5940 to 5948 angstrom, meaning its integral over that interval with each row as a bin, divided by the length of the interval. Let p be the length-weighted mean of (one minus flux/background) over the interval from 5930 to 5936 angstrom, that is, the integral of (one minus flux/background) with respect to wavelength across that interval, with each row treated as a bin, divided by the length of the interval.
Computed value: -0.02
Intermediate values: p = 0.03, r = 0.003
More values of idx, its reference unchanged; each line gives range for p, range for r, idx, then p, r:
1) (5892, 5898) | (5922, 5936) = -0.16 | 0.18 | 0.027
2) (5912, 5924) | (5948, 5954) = -0.03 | 0.03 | -0.003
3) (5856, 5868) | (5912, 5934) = 0.00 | 0.00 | 0.028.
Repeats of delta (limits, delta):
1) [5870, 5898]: 5872.0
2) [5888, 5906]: 5905.0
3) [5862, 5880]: 5866.0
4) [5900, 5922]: 5920.0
